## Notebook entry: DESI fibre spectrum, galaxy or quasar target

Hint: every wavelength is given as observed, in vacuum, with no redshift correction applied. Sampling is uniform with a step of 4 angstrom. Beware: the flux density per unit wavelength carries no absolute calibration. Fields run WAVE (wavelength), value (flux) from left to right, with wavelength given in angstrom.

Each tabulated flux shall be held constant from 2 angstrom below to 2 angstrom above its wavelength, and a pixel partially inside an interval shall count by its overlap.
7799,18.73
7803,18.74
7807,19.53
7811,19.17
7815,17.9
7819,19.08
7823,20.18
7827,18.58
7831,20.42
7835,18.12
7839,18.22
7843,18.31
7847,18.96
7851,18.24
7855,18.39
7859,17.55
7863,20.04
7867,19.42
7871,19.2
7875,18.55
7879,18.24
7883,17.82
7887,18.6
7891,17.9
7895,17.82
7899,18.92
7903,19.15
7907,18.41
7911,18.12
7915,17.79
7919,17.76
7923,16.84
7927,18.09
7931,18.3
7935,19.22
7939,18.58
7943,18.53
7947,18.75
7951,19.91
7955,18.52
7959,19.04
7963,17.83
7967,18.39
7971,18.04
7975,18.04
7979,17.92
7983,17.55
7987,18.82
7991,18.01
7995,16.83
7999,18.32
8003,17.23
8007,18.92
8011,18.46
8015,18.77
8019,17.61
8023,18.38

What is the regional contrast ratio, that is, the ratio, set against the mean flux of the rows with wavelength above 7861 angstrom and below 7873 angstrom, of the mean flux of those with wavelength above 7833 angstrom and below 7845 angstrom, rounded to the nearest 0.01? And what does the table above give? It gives 0.93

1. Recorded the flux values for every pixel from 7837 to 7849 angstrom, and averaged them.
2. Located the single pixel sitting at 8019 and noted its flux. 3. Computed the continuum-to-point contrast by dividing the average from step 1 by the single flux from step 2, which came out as 1.05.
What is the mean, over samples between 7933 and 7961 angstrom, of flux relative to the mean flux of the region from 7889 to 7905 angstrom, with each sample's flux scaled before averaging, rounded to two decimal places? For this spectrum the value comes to 1.03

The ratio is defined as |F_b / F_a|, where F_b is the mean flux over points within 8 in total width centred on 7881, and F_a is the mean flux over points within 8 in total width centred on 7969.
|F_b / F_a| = 0.99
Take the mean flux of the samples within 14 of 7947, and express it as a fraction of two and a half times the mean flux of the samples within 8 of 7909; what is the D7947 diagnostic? 0.41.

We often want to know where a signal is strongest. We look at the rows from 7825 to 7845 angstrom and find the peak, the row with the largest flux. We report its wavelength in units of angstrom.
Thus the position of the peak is 7831 angstrom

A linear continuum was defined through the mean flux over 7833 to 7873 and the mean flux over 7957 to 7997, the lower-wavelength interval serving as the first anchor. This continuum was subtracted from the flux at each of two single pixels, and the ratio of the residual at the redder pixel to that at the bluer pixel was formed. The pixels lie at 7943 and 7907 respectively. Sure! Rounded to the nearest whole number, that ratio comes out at 13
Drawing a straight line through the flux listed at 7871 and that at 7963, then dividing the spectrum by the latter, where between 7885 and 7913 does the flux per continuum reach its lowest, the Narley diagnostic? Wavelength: 7895 angstrom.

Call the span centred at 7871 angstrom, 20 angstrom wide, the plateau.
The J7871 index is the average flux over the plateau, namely 19.1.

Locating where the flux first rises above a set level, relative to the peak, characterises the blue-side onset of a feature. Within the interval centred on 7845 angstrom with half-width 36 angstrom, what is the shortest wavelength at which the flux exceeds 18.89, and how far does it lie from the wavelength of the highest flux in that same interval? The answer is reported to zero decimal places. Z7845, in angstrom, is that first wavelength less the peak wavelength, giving -20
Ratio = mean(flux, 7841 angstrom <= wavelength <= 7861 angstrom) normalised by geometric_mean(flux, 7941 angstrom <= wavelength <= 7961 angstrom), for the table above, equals 0.966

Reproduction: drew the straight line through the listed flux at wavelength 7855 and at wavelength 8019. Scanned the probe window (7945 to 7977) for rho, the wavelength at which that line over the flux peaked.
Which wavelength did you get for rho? 7963 angstrom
